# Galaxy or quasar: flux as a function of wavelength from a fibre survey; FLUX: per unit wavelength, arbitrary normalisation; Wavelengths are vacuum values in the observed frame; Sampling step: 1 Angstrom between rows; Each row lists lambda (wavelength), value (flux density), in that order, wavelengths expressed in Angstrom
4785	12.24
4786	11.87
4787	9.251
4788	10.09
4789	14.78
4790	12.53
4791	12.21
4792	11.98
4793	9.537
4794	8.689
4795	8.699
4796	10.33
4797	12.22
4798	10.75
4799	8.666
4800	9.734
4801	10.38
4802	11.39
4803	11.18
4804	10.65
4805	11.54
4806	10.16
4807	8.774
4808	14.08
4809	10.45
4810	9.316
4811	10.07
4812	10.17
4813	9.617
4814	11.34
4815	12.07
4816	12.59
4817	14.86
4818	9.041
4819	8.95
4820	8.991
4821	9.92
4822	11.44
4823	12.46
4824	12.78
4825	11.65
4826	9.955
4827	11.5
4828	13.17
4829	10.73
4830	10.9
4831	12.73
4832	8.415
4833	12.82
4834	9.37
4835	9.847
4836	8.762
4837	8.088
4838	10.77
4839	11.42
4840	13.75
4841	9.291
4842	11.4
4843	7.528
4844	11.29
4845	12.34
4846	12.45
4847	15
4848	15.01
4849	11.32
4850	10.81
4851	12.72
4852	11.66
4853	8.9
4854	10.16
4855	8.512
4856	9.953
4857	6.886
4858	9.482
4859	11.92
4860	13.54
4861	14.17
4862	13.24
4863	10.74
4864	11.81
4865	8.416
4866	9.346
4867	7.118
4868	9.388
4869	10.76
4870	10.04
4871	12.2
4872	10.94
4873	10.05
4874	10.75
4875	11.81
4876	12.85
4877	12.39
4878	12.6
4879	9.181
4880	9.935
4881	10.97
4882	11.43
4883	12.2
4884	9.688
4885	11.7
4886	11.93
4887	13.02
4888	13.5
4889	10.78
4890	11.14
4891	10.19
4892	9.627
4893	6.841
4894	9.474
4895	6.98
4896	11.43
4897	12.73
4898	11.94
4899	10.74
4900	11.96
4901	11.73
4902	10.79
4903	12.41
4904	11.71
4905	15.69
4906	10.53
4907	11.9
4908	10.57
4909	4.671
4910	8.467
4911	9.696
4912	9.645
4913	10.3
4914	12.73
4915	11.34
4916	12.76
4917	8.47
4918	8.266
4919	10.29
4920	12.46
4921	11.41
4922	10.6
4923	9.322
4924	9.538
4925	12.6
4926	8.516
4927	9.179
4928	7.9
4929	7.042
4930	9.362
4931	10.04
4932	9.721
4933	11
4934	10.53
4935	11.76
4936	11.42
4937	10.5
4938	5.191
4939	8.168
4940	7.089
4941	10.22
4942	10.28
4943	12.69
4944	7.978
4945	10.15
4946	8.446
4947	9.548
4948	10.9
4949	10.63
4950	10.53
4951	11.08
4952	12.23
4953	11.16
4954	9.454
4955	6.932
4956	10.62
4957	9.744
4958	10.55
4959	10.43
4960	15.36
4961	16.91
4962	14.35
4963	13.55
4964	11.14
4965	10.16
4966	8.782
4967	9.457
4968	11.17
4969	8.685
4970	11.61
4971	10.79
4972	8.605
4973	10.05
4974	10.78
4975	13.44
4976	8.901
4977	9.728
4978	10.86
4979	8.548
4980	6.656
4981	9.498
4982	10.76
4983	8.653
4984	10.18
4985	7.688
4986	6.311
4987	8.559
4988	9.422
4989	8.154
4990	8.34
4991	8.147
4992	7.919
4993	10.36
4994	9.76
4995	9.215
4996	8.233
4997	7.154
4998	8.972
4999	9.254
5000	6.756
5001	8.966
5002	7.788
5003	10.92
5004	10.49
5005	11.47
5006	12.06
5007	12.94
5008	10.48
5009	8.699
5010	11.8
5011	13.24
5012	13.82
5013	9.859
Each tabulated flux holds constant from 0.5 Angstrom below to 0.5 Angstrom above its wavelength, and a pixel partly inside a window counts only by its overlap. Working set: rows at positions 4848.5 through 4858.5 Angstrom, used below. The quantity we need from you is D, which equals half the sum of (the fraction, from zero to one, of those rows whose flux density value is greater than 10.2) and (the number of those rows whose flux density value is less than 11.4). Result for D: 4.2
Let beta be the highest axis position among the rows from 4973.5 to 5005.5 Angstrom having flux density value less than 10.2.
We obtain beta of 5002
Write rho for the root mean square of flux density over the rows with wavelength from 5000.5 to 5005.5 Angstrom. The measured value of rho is 10.0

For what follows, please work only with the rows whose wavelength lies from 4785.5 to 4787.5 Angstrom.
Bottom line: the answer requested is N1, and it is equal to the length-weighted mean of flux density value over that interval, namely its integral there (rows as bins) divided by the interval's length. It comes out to 10.6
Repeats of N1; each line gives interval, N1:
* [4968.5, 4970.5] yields 10.1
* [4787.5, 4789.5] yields 12.4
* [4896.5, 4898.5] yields 12.3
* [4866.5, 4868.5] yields 8.3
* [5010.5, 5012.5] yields 13.5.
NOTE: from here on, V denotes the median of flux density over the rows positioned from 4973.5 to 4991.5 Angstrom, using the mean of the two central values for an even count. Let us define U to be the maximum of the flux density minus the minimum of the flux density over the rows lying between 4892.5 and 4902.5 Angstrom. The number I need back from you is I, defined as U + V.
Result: 14.7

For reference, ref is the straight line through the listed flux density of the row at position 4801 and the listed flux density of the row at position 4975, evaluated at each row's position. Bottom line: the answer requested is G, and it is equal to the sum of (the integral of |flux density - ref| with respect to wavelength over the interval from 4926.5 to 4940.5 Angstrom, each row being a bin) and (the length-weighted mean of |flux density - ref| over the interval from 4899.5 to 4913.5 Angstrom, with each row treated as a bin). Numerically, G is 51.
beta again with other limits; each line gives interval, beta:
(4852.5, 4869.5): 4868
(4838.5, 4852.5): 4843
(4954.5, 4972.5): 4972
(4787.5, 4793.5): 4793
